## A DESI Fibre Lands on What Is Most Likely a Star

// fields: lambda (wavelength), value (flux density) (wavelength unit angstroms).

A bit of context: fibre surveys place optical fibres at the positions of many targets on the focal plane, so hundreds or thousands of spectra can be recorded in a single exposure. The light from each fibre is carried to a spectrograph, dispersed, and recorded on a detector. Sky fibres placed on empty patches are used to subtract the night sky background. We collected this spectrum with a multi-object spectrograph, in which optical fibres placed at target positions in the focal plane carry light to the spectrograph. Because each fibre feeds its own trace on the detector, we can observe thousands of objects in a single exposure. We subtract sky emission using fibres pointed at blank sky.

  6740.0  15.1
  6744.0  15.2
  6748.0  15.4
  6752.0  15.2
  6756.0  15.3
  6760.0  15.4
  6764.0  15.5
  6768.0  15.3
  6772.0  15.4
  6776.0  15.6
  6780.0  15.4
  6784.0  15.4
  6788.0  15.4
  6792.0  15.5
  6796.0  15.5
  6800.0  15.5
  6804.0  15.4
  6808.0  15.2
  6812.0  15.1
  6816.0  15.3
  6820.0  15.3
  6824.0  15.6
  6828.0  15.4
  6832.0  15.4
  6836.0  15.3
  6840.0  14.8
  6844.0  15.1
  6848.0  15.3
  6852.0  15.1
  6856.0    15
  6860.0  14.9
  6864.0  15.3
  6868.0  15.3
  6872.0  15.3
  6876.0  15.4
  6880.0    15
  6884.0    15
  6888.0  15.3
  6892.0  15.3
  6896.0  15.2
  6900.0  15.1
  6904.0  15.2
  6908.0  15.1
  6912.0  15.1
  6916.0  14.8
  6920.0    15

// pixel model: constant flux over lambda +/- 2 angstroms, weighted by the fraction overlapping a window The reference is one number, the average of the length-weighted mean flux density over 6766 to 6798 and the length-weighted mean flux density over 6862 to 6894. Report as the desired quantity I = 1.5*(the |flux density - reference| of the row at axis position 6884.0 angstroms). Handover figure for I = 0.5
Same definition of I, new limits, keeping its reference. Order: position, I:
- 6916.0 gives 0.8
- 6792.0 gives 0.2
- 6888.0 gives 0.1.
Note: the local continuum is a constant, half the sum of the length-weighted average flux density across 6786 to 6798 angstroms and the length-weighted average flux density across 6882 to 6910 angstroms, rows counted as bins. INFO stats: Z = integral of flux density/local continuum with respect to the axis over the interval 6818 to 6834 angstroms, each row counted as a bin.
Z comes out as 16.1 angstroms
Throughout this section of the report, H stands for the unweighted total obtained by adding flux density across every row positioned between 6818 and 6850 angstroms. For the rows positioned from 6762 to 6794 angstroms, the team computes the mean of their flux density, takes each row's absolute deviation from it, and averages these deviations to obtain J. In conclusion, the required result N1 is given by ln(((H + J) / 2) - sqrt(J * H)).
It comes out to 4.06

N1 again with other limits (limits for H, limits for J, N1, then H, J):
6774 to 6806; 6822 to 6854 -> 4.05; 124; 0.19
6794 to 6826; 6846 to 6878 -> 4.05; 123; 0.15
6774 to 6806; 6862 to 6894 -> 4.06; 124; 0.12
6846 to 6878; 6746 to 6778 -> 4.05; 122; 0.09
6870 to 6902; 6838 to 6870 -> 4.04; 122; 0.15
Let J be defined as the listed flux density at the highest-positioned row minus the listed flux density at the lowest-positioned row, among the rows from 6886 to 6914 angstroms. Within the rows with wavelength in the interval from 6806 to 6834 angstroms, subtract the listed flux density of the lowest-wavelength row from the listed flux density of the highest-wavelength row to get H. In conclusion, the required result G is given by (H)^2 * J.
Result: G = -0.008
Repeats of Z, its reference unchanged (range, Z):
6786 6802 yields 16.2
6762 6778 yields 16.1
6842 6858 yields 15.8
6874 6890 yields 15.8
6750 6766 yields 16.0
